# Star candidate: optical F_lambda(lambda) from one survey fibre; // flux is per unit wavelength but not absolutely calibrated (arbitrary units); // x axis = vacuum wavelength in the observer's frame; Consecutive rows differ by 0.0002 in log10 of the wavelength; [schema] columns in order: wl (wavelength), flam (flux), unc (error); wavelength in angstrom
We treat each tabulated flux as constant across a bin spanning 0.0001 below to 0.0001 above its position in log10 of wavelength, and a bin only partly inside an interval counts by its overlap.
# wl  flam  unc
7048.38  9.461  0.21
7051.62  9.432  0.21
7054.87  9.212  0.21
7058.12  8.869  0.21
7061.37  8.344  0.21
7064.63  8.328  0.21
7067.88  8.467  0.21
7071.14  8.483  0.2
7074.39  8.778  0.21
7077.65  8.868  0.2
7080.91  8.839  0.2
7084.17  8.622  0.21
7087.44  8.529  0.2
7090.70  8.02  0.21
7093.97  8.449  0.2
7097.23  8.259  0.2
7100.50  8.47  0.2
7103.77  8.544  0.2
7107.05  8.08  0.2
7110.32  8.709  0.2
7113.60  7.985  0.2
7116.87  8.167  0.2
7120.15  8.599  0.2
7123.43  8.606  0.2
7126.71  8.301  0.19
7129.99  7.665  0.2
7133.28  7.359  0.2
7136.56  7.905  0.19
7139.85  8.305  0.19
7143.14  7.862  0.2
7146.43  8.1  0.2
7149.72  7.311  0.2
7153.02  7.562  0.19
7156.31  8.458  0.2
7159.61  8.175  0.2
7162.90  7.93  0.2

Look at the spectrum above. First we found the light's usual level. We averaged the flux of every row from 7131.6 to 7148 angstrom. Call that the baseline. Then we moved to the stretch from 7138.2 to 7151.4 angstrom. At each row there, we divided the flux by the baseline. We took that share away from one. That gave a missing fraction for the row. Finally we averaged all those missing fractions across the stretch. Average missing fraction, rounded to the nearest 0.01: 0.00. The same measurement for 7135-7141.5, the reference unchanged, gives -0.03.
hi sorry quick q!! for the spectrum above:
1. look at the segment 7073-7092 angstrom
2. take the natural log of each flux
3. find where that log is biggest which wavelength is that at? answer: 7077.65 angstrom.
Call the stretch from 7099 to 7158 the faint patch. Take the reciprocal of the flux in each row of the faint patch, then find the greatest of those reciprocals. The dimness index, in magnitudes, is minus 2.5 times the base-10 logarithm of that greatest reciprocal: 2.16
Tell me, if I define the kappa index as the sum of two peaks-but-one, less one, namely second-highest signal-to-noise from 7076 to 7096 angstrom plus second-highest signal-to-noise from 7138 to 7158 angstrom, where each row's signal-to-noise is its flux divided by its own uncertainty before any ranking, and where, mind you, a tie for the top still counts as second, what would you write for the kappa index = 85.5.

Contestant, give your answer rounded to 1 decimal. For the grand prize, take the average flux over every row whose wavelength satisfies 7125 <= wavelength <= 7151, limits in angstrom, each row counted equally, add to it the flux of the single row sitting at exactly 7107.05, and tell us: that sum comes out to 15.9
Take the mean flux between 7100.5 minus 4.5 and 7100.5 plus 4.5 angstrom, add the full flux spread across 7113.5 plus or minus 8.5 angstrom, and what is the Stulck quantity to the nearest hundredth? 9.15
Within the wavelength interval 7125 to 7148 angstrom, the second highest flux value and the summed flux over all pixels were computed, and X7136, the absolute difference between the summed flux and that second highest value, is 47.2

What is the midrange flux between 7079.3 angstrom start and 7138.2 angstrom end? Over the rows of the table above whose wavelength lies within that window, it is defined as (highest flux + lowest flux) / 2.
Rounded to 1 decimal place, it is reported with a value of 8.1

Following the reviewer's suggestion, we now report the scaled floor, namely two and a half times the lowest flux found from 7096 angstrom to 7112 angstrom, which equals 20.2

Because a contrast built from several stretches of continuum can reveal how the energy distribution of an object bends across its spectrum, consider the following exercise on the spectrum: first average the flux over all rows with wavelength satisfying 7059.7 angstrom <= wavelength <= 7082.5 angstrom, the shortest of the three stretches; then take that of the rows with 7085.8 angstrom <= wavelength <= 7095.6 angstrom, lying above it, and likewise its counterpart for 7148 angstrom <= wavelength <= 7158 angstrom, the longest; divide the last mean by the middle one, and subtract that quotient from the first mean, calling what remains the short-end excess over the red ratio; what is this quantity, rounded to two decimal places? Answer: 7.65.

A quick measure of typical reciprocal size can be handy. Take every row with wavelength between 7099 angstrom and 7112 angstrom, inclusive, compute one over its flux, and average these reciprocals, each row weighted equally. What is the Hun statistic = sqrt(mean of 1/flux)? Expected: 0.344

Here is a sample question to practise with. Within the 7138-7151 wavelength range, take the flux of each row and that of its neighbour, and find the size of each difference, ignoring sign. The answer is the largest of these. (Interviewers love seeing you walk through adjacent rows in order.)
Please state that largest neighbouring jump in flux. 0.8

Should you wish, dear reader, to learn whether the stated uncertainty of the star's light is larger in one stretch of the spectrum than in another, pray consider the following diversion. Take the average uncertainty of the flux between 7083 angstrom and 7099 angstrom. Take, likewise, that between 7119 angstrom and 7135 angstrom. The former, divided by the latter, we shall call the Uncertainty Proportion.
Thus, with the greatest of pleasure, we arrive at 1.03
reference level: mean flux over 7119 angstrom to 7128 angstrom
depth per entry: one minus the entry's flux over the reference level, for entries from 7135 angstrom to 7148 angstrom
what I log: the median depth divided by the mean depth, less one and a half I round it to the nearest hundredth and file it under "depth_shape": -0.41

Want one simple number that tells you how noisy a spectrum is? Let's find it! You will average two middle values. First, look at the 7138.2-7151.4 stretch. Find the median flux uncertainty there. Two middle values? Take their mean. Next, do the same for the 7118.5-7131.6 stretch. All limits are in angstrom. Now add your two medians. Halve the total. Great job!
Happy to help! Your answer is 0.200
